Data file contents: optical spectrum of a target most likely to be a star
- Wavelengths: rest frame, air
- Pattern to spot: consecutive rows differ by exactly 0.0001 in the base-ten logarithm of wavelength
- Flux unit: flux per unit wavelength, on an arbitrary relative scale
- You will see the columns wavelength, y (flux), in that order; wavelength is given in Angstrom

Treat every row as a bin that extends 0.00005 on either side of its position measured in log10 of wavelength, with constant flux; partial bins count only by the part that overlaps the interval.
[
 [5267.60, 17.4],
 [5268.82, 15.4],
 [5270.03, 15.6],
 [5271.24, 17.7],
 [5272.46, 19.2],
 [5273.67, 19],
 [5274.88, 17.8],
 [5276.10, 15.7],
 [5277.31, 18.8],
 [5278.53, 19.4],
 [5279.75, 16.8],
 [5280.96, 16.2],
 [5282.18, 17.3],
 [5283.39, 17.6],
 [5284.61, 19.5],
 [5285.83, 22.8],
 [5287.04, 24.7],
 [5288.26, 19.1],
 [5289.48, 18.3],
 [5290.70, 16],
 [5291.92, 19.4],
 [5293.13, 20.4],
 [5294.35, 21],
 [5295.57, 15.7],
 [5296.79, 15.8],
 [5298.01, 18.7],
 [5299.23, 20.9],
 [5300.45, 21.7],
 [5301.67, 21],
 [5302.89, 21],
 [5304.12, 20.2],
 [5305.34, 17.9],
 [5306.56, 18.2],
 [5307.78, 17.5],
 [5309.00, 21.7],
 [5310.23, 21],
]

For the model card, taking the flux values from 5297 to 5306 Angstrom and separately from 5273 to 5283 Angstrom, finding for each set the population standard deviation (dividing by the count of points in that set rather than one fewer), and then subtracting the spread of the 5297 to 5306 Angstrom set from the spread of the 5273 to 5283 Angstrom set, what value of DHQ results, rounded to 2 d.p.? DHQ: -0.01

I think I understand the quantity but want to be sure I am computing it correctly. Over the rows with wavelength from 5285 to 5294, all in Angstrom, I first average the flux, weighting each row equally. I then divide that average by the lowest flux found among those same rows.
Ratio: 1.26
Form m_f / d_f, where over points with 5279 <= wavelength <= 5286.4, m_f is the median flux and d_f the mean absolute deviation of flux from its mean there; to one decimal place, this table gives 9.4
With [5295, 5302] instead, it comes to 8.9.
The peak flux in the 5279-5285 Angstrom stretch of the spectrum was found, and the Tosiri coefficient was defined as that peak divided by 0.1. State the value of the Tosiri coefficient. 195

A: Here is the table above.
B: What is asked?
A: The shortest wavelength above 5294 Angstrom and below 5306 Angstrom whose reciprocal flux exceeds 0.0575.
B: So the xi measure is 5295.57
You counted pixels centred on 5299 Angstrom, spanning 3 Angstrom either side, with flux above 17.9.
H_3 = 4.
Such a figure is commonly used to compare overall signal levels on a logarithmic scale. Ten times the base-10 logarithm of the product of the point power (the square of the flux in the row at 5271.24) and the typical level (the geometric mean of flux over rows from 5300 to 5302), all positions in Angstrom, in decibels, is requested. 38.3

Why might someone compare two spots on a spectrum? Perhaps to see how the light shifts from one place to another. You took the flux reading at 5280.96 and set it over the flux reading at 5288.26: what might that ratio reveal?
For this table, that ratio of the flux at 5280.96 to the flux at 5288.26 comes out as 0.848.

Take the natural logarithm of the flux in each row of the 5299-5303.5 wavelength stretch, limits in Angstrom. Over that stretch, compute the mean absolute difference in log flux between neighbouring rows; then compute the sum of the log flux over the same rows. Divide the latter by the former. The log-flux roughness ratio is 520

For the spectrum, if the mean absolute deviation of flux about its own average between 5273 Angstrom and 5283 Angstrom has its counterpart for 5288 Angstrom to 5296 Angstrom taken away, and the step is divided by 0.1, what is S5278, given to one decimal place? -5.0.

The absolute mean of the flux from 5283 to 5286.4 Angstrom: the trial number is 20.0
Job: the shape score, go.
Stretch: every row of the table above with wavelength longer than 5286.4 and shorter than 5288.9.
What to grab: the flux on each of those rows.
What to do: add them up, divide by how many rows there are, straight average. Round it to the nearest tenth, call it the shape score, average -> 21.9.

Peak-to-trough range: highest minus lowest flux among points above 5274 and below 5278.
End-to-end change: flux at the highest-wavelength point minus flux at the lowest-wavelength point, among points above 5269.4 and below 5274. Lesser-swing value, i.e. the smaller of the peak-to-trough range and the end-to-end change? 3.1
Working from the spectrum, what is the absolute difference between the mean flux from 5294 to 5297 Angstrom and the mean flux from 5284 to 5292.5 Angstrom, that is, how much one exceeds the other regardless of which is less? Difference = 2.5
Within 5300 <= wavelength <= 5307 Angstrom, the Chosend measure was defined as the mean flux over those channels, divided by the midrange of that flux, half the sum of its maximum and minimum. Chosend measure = 1.01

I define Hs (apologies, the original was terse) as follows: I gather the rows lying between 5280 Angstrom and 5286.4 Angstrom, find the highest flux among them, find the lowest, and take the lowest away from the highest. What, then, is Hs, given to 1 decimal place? 6.6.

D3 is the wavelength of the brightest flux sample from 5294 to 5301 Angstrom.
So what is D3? 5300.45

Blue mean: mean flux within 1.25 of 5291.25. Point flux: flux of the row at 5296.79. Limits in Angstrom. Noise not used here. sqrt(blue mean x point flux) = 16.7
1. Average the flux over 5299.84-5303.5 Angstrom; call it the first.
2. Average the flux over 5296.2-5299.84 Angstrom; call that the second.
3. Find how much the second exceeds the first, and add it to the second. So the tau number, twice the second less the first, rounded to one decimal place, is 15.7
